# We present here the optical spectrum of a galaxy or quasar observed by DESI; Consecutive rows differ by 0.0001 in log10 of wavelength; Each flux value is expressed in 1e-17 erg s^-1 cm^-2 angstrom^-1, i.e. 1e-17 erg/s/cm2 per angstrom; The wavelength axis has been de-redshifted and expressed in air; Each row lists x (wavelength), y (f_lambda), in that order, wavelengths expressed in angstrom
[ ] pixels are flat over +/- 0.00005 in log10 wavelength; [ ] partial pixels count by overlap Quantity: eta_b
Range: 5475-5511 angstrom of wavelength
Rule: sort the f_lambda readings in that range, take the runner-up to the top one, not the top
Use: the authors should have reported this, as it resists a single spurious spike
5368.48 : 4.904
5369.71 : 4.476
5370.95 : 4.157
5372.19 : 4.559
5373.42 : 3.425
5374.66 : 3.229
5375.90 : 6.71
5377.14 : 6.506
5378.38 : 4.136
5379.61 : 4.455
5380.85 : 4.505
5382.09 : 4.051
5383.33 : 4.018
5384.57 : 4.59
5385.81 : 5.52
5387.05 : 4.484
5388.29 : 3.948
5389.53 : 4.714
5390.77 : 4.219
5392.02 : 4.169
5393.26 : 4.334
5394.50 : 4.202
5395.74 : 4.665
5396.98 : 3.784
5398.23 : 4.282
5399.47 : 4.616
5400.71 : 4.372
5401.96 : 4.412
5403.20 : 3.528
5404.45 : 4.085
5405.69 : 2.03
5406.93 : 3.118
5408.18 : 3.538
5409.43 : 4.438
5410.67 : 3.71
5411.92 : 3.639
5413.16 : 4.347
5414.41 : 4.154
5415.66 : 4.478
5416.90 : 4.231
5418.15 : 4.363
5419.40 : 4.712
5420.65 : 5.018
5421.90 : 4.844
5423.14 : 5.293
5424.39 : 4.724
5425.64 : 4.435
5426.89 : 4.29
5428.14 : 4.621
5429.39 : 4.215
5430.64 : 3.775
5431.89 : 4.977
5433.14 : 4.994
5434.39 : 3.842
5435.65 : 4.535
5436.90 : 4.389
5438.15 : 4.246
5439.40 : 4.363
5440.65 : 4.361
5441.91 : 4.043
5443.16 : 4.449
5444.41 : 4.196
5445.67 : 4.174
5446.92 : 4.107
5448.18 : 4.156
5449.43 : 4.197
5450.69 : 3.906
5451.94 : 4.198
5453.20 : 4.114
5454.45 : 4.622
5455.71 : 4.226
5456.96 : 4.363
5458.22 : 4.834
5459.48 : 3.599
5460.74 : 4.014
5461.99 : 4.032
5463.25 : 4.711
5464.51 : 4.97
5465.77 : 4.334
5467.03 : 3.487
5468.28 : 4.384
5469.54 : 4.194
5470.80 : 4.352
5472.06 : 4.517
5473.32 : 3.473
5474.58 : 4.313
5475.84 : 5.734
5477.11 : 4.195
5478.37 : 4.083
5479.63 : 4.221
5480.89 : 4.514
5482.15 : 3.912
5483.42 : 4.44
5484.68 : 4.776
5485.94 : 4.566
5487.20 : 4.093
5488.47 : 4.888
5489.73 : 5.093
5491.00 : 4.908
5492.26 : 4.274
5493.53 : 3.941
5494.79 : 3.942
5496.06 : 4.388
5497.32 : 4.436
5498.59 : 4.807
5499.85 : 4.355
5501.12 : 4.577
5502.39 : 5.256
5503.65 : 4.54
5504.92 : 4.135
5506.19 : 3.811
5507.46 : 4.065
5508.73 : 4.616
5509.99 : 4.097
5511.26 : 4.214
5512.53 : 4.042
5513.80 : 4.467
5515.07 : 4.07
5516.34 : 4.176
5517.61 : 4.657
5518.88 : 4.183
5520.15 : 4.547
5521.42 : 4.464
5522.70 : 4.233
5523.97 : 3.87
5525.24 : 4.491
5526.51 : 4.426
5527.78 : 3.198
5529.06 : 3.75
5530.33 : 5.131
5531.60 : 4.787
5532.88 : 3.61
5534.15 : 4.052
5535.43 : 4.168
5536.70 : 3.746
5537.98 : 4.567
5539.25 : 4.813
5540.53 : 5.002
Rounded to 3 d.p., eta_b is 5.256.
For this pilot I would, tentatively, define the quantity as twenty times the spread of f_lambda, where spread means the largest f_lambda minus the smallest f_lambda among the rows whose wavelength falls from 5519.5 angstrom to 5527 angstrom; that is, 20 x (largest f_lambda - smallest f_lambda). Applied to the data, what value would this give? 14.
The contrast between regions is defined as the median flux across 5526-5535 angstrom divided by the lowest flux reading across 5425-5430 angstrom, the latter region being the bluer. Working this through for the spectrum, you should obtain 0.96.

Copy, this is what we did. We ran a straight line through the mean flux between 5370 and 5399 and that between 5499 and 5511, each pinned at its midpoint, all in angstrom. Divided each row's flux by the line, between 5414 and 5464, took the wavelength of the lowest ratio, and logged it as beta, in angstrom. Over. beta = 5459.48 angstrom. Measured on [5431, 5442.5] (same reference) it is 5434.39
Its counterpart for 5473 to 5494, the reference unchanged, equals 5473.32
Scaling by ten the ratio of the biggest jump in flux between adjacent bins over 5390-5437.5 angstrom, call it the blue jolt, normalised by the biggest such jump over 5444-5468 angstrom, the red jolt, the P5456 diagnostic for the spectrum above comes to 17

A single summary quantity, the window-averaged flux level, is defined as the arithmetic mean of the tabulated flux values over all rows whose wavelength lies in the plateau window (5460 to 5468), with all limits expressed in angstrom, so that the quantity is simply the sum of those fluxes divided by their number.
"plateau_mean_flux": 4.26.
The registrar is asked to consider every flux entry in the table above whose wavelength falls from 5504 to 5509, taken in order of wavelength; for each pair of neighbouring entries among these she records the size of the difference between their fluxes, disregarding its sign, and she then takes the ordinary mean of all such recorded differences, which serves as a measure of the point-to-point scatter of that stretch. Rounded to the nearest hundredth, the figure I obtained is 0.38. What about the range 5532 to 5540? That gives 0.41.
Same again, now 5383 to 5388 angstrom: 0.85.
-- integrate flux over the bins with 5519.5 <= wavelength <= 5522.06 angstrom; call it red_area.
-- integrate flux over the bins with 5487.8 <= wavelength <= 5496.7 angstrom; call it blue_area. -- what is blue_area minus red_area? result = 28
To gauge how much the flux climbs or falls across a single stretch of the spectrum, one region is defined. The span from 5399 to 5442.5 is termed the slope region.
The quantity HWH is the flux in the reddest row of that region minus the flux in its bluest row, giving -0.6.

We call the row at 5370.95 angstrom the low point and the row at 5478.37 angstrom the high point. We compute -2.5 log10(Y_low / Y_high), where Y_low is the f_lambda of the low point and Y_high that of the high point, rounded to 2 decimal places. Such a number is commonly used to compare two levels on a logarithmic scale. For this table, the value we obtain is -0.02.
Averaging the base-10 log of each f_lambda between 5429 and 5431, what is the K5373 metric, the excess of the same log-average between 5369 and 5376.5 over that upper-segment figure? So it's 0.032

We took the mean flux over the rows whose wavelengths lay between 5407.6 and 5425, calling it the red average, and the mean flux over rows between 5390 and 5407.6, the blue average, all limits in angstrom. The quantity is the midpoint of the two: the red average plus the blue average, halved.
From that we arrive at 4.19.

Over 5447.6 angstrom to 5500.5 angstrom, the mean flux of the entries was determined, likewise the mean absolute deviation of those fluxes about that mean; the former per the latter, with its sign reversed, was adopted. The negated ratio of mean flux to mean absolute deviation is -14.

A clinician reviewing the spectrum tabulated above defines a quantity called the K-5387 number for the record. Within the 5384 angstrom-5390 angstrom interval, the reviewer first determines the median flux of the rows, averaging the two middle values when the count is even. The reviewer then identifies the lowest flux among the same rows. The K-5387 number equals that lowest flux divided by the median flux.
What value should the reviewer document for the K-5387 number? 0.86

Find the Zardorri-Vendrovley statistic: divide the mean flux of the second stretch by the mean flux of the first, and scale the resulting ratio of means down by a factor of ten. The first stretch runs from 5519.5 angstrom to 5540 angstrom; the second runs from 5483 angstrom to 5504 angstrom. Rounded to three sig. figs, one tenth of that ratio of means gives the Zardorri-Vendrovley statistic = 0.107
